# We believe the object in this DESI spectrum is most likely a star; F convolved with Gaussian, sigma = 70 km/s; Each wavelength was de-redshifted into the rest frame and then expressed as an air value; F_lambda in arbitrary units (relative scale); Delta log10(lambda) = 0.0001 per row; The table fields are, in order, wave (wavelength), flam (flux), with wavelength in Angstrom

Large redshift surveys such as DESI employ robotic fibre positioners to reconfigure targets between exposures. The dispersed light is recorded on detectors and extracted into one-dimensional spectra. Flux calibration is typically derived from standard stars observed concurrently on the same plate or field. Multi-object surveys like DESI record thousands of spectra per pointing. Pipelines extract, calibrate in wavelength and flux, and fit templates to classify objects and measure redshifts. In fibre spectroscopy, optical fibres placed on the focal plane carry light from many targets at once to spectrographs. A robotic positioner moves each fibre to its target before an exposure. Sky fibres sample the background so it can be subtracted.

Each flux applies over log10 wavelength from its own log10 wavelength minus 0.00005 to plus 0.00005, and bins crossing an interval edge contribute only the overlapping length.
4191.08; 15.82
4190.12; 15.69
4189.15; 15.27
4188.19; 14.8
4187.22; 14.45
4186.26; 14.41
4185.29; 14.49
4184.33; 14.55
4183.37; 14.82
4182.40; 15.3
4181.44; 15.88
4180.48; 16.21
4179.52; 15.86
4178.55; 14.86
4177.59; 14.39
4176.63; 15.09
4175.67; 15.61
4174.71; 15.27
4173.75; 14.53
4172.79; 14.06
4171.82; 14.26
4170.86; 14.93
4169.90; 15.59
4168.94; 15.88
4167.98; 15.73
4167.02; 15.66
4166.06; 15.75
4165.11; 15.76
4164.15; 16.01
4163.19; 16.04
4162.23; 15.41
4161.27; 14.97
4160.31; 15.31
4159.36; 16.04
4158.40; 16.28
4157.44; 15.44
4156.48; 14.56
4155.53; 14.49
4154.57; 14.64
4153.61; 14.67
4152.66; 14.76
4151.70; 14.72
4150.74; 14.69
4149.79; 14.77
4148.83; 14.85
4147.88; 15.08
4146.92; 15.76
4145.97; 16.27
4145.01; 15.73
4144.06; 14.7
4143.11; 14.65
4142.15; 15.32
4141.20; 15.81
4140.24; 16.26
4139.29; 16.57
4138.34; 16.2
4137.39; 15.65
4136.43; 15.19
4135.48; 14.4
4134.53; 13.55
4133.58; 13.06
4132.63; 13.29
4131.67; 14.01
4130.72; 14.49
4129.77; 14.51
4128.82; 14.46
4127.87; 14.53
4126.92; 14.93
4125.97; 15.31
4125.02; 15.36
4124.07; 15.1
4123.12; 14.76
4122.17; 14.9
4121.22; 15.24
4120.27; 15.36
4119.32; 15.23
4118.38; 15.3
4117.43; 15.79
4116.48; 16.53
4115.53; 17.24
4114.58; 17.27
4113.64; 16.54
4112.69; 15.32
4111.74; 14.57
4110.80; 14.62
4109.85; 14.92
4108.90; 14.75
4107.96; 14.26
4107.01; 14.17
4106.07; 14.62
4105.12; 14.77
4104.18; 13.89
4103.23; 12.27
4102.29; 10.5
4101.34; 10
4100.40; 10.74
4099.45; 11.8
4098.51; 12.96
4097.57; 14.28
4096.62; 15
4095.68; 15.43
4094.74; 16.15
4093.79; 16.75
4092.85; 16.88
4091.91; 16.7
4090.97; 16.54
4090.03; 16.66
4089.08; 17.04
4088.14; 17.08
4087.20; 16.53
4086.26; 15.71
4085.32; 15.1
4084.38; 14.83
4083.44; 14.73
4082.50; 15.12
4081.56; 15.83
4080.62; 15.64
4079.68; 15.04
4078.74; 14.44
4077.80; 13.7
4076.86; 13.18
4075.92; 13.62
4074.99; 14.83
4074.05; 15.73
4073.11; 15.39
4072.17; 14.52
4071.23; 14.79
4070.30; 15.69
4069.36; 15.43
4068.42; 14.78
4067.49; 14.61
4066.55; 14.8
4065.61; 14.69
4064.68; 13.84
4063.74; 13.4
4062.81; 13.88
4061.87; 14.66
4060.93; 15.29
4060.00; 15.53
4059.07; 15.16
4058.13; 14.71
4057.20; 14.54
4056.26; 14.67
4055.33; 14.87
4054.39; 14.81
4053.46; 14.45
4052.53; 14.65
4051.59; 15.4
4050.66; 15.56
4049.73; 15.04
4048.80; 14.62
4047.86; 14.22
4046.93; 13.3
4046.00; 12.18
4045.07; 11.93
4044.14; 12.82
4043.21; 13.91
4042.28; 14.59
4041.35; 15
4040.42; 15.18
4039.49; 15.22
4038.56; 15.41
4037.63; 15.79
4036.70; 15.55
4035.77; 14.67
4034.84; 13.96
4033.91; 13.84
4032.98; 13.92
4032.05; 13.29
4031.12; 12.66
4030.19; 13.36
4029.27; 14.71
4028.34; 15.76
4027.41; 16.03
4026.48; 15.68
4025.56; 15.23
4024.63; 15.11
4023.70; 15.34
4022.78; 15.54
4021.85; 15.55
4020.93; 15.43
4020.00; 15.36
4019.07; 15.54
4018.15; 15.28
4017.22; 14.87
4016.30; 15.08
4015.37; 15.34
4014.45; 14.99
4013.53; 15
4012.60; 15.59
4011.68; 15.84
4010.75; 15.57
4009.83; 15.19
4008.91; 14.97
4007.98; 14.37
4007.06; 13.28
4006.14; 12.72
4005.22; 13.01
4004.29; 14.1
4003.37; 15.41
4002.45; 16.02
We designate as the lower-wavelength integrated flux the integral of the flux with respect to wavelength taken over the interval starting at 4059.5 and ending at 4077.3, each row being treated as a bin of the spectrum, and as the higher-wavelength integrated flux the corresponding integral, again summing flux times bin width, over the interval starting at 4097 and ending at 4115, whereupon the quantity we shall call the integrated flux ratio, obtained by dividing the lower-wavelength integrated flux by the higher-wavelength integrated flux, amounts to 1.05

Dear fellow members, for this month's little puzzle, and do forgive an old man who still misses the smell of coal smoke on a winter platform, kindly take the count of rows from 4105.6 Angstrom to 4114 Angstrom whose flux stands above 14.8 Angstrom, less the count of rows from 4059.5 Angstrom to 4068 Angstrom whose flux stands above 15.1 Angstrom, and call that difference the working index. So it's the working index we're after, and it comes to 1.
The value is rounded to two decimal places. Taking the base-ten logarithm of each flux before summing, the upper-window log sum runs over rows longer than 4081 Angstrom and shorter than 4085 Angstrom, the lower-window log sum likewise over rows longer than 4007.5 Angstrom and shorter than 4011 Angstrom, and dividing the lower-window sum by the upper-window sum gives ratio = 1.00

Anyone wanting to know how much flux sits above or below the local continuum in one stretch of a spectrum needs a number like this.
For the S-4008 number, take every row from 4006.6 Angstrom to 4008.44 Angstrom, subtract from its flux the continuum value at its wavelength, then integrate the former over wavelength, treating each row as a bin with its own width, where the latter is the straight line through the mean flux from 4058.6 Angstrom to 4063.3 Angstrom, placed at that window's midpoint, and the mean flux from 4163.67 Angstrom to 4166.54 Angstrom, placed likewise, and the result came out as -1.1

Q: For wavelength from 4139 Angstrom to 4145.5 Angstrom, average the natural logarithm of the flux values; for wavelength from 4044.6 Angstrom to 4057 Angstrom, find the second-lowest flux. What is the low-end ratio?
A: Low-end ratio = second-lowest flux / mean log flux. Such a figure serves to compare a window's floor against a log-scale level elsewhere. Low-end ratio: 4.4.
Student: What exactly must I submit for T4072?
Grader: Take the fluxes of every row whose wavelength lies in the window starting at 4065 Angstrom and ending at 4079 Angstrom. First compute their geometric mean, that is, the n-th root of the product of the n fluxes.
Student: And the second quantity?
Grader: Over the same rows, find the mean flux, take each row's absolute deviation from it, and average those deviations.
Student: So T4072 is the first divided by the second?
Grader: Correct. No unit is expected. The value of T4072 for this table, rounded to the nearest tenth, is 27.4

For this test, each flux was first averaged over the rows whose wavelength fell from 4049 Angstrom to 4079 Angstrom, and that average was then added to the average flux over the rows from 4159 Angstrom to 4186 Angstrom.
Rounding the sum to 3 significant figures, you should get 30.0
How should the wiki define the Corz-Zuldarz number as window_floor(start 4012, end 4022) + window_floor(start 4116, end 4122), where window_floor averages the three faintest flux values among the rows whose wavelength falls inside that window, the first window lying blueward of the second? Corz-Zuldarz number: 30.2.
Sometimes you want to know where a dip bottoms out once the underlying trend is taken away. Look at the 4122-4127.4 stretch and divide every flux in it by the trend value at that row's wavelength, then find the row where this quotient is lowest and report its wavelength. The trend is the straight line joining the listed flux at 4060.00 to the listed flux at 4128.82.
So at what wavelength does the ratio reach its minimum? 4123.12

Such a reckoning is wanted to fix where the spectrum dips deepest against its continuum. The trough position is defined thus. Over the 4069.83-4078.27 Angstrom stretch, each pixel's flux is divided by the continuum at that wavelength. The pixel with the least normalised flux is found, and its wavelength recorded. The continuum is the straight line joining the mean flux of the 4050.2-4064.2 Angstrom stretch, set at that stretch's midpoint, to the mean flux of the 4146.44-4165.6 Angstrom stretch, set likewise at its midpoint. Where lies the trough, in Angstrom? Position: 4076.86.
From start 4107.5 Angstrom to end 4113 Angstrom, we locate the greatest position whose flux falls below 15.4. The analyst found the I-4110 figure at 4112.69 Angstrom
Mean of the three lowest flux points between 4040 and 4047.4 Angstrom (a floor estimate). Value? 12.3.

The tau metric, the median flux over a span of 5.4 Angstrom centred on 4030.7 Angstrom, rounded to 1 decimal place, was 13.6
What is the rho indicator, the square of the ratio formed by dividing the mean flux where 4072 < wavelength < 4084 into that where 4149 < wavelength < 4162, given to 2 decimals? 1.04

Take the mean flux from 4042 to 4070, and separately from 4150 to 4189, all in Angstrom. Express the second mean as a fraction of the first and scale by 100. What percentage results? 105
